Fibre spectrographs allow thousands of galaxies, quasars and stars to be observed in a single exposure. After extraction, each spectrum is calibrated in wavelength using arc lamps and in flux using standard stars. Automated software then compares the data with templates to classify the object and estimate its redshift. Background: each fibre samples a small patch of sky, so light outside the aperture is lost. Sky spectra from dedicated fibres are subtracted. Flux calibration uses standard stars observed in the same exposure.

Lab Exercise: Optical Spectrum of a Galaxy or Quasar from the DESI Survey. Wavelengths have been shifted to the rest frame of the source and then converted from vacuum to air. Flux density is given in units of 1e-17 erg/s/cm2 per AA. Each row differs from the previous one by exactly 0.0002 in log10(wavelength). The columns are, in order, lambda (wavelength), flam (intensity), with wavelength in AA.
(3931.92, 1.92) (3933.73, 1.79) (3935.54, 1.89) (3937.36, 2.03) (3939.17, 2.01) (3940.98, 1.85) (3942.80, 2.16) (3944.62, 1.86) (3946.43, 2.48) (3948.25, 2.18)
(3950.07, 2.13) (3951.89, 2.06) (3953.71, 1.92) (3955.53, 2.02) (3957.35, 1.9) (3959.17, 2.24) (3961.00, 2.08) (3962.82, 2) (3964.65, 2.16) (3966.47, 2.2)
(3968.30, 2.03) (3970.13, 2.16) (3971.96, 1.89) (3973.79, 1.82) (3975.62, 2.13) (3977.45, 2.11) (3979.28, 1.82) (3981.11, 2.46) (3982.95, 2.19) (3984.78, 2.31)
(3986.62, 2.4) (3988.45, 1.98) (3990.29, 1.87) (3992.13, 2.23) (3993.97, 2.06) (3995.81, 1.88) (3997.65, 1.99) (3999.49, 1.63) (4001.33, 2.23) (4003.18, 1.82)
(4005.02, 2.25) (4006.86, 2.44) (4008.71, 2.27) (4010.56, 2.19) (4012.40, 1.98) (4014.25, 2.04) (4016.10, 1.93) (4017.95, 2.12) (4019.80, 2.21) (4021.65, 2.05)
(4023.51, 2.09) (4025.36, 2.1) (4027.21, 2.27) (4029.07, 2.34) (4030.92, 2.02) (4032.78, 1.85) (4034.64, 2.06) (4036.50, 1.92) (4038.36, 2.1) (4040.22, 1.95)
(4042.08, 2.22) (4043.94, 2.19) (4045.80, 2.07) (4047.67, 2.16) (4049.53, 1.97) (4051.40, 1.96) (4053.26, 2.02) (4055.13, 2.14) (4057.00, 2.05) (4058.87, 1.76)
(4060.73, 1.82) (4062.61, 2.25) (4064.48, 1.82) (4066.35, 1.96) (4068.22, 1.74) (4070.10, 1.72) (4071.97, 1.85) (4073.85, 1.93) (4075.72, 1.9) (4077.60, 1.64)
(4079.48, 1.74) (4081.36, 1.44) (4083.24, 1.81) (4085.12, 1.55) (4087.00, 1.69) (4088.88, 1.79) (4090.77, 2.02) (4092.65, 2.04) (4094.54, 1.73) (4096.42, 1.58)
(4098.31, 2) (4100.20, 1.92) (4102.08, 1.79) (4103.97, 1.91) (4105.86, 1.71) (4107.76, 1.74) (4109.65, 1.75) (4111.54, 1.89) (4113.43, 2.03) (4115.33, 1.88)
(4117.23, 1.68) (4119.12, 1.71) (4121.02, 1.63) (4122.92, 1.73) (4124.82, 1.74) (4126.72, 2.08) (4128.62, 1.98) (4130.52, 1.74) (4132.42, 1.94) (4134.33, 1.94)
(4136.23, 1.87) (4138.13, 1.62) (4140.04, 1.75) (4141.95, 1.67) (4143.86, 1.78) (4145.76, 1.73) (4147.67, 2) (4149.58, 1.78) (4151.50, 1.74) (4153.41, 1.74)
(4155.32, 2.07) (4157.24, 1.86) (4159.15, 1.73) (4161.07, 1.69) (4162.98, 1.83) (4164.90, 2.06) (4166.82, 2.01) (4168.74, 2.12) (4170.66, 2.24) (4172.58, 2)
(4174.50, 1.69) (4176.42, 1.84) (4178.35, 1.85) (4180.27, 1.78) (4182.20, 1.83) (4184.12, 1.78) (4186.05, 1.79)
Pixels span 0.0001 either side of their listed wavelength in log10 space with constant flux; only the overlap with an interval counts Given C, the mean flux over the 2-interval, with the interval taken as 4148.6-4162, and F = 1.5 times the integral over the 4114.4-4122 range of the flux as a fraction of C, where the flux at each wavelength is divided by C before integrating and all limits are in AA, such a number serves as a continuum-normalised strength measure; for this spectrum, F 10.9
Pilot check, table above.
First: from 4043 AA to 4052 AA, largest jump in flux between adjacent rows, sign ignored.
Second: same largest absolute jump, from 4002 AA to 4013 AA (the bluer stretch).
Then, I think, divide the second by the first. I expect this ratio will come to 2.3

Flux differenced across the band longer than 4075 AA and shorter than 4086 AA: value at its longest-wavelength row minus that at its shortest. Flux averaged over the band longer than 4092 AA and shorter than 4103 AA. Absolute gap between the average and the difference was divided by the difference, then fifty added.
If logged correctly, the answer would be 44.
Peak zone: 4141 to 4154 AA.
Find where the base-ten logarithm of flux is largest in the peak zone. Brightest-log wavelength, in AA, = 4147.67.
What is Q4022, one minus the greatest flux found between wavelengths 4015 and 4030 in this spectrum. -1.3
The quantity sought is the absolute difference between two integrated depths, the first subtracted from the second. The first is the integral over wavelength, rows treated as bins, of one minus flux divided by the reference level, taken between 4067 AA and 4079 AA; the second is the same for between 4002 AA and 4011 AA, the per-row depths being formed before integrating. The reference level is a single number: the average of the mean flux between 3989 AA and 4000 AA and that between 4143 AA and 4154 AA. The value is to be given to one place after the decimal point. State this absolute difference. 2.0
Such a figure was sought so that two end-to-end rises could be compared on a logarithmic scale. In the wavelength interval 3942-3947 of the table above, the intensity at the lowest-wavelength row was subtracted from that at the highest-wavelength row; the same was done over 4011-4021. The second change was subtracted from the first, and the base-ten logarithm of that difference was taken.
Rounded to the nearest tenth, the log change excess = -1.0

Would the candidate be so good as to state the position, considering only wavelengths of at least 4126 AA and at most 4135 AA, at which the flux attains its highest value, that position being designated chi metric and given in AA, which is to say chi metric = 4126.72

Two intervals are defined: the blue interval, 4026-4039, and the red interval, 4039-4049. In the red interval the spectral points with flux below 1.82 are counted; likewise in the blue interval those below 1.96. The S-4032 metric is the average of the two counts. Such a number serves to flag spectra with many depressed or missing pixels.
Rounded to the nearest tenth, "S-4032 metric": 1.0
